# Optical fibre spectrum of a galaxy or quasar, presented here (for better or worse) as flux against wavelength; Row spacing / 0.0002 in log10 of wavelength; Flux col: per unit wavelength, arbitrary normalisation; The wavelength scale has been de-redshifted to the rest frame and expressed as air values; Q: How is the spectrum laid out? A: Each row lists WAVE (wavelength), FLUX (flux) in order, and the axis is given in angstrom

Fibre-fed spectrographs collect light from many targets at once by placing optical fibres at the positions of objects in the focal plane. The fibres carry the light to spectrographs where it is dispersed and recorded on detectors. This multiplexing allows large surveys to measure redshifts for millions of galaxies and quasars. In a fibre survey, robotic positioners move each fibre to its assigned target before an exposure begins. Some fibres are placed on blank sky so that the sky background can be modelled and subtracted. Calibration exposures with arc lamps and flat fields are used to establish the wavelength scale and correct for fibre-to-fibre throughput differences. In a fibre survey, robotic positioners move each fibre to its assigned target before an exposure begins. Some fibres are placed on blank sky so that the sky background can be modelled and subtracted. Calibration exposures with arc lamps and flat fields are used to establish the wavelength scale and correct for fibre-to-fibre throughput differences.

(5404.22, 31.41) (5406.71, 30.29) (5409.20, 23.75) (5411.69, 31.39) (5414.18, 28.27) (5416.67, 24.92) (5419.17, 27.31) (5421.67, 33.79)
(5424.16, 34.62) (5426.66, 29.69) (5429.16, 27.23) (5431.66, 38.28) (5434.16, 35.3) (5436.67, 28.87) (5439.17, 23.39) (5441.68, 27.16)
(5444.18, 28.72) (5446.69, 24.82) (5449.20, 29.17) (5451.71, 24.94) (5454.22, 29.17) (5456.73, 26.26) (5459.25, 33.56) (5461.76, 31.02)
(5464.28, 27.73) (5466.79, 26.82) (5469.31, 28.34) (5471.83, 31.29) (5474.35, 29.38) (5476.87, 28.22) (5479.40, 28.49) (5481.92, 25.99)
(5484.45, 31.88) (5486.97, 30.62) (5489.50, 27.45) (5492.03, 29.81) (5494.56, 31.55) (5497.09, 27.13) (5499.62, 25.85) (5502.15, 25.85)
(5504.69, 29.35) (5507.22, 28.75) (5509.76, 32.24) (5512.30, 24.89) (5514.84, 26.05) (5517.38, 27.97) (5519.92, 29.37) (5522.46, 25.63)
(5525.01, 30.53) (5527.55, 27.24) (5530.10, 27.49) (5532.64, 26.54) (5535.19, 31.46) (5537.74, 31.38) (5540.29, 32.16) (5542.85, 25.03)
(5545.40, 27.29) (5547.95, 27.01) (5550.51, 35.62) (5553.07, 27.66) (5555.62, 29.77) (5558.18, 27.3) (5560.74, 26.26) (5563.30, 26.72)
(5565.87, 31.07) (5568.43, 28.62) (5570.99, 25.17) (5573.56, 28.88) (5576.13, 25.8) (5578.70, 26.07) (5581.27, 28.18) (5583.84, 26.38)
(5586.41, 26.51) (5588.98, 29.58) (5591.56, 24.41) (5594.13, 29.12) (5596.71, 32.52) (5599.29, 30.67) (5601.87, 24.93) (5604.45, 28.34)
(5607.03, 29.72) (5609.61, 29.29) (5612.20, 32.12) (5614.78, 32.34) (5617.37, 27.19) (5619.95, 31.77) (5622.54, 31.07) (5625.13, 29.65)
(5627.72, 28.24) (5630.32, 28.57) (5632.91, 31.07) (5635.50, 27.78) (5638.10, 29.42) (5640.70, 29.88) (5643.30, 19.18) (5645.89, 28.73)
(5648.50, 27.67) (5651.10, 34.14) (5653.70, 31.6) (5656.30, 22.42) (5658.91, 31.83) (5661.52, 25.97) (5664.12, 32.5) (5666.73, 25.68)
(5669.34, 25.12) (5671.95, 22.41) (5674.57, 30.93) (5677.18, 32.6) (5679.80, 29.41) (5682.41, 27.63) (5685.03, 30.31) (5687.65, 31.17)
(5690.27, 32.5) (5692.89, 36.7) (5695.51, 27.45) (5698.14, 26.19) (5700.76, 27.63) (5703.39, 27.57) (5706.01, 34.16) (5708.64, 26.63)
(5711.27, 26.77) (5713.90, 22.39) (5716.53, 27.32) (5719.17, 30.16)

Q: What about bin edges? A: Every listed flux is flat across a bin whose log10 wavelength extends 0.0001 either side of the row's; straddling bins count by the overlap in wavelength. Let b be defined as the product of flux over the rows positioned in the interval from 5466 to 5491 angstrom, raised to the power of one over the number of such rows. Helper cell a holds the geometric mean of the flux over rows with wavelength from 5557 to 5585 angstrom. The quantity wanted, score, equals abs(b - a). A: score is 1.52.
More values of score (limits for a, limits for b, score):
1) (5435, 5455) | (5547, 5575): 1.49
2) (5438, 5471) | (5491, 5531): 0.37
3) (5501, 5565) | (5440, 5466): 0.13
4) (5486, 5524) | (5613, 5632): 1.70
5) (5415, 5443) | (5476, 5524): 1.53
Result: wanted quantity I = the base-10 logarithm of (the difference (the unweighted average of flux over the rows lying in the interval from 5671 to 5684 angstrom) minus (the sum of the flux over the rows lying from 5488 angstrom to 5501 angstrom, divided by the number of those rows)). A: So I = -0.62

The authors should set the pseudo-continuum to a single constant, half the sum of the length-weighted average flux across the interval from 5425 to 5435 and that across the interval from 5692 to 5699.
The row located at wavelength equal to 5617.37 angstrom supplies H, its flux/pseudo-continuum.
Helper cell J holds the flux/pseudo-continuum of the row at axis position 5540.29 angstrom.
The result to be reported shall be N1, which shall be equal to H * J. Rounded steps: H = 0.87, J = 1.03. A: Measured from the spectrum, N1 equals 0.89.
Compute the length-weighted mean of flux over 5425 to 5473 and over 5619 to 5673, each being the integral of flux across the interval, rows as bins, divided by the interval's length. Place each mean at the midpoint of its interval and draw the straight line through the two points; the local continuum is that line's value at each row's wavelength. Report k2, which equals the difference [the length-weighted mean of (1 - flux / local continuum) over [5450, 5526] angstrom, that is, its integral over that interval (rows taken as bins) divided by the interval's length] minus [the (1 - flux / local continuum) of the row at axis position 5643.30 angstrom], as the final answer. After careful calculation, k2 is -0.31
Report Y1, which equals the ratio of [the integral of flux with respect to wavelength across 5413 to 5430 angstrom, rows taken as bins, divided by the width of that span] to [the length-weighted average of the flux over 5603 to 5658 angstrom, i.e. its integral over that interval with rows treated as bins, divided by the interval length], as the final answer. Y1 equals 1.01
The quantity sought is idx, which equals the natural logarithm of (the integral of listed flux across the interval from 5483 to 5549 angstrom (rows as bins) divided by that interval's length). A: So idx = 3.35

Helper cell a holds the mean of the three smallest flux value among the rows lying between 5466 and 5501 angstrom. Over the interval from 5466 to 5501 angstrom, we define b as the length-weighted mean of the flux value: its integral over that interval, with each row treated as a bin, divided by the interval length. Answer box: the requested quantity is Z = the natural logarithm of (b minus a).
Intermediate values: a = 26.2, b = 28.8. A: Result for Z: 0.9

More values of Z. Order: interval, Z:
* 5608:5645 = 1.5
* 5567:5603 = 1.0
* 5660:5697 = 1.6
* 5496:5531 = 0.8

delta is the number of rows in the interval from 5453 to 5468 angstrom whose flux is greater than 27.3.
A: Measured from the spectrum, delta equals 4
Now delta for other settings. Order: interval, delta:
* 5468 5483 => 5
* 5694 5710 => 4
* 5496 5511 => 3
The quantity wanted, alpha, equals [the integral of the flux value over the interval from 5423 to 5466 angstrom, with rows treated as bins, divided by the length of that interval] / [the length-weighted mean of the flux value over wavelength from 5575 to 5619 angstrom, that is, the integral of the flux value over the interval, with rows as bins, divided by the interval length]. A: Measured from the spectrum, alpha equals 1.03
